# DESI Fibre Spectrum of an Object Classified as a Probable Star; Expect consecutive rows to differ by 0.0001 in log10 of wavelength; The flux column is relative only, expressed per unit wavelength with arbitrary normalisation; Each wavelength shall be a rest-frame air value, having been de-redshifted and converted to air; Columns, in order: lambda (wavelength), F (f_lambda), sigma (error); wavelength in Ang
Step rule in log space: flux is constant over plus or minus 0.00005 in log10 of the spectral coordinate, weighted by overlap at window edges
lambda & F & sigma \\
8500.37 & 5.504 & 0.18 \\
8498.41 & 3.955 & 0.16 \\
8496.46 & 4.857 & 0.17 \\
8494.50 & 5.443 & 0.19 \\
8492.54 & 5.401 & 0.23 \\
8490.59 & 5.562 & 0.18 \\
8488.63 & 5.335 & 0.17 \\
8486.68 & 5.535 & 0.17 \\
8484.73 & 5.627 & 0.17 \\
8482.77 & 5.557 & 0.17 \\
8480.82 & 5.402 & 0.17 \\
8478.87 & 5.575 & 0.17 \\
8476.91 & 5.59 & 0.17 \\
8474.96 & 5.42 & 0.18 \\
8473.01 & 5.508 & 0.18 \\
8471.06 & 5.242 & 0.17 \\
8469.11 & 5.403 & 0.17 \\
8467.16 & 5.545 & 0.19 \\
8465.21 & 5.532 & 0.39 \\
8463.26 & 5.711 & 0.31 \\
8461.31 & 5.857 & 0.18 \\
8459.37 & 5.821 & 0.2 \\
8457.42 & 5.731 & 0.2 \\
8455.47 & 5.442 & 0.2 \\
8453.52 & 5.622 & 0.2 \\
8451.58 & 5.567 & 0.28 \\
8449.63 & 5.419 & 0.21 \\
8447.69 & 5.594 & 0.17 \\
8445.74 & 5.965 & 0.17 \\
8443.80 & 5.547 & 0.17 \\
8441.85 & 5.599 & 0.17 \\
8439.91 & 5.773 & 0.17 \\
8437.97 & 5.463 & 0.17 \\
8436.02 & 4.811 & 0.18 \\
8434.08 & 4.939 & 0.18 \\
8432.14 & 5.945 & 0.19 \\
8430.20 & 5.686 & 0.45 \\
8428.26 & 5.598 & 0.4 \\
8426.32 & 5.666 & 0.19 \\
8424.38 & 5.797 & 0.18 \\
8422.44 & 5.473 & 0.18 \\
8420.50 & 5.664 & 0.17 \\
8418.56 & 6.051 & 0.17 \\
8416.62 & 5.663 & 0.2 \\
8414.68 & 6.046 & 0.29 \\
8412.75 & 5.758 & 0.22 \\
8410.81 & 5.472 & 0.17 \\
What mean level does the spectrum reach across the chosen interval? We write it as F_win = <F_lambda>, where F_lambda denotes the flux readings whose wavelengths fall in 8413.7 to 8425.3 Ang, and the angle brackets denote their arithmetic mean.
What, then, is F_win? 5.78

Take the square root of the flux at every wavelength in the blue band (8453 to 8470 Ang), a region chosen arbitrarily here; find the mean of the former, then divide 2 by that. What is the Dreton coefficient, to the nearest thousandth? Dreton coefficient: 0.843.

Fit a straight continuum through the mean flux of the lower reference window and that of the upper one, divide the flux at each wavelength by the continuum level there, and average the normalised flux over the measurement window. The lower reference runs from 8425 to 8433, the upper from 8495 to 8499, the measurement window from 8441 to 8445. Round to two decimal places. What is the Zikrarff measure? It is 1.02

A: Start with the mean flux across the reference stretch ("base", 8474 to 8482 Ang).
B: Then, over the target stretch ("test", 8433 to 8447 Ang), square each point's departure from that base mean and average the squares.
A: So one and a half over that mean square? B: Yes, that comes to 10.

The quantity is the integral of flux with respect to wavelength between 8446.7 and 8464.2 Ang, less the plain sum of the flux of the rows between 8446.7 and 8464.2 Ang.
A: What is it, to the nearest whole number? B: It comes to 48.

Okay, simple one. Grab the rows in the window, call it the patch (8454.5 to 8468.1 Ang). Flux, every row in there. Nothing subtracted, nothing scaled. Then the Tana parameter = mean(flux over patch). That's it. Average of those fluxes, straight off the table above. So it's 5.66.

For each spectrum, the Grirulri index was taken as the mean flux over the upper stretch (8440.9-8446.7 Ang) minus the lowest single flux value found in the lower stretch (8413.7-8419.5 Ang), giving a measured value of 0.04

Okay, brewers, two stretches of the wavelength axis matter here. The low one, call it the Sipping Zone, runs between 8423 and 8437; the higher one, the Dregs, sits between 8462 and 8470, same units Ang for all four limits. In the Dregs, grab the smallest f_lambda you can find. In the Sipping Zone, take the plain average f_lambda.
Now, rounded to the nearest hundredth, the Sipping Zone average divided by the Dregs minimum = 1.02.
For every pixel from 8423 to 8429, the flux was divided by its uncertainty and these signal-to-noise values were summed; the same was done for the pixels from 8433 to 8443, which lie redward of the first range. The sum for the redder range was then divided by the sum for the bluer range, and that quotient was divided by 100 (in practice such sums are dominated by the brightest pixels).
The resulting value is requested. 0.0202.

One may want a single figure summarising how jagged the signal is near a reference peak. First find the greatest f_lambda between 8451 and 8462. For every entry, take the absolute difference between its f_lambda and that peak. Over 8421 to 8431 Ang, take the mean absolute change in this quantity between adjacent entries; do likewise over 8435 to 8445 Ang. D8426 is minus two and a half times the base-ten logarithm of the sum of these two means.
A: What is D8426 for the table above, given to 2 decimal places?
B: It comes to 0.87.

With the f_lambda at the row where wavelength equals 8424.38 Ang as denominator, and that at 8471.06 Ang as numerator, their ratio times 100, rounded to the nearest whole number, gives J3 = 90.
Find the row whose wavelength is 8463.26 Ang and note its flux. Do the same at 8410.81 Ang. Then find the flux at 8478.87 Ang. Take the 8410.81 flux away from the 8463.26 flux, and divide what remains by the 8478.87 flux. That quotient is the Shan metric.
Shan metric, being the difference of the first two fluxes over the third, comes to 0.043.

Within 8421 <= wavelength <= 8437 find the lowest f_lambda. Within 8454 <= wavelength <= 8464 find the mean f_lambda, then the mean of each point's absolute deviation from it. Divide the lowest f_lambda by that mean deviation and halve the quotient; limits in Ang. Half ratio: 22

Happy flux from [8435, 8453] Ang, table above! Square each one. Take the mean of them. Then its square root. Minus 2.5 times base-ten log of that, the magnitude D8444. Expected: -1.86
